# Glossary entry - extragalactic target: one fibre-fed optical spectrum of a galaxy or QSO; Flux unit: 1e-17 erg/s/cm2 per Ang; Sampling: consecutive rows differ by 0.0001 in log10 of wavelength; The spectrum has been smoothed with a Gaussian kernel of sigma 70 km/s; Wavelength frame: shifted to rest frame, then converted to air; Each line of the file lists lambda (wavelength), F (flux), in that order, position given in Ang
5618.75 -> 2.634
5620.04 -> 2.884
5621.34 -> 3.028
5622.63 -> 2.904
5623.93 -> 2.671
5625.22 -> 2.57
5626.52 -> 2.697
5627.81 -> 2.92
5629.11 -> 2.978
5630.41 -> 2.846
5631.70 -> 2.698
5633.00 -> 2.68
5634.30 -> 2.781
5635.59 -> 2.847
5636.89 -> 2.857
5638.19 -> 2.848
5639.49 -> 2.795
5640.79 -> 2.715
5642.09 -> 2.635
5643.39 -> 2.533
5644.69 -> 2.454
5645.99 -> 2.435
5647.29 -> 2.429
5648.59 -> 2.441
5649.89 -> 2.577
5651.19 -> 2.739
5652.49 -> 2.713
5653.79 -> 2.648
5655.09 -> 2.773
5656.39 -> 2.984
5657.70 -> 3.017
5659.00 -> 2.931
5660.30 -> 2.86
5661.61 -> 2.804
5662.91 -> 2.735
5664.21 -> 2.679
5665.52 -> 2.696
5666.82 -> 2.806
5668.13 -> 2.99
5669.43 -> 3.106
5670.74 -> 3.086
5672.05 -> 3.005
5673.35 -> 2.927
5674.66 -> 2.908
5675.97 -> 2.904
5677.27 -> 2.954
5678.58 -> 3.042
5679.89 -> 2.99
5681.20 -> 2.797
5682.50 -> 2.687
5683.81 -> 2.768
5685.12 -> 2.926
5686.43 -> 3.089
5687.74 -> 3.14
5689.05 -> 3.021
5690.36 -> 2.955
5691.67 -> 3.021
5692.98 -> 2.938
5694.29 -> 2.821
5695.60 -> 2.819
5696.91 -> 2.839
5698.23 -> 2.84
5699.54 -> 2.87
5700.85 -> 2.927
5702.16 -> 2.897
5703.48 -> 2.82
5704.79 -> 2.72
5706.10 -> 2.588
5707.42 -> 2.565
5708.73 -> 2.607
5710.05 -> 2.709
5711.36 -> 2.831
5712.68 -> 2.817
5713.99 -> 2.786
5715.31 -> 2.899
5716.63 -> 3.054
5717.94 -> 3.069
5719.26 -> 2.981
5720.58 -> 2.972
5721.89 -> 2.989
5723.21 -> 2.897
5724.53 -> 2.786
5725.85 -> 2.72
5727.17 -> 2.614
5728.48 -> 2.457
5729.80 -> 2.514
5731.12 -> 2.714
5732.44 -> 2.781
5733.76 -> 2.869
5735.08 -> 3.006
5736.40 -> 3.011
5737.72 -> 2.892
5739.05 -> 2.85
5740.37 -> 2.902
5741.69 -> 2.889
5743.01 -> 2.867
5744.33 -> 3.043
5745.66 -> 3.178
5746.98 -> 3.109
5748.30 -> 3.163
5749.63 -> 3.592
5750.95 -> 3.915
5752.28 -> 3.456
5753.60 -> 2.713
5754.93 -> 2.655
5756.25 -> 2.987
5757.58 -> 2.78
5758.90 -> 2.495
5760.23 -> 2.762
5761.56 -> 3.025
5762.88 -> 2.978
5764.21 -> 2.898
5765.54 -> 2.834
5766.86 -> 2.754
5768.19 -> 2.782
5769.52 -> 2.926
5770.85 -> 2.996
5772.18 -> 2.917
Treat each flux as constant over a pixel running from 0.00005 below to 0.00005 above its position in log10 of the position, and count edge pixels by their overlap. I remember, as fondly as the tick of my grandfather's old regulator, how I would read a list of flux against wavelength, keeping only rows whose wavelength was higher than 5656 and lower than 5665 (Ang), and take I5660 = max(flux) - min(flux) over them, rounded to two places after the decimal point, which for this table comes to 0.34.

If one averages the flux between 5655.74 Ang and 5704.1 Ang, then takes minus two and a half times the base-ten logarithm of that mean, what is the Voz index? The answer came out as -1.16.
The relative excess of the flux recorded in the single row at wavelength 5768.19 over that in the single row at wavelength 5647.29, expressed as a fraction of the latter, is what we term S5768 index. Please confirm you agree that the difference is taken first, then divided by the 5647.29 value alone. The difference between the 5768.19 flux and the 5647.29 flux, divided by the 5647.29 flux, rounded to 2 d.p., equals 0.15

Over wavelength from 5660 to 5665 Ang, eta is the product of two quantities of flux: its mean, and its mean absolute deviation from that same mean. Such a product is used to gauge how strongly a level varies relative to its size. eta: 0.17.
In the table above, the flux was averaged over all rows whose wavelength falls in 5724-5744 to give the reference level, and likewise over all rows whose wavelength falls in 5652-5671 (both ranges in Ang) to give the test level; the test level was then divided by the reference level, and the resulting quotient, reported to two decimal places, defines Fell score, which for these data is 1.02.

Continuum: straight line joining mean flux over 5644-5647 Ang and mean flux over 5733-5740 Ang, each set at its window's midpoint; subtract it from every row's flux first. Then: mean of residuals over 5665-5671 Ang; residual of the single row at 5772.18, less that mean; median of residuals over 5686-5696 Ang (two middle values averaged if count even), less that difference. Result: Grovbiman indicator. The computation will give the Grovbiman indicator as 0.9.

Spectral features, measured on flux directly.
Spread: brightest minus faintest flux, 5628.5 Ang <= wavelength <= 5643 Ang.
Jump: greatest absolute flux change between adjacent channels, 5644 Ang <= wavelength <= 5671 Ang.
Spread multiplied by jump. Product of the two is 0.072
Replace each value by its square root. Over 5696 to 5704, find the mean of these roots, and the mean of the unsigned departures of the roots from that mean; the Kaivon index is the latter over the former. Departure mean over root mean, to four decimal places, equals 0.0057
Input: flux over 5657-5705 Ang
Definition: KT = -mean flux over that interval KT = -2.90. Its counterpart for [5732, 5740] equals -2.90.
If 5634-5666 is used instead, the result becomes -2.72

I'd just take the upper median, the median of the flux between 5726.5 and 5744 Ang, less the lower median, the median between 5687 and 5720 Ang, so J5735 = 0.03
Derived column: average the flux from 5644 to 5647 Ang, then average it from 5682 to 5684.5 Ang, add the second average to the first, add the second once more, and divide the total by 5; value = 1.58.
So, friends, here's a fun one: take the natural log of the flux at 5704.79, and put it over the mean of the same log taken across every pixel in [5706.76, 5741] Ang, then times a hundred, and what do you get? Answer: 97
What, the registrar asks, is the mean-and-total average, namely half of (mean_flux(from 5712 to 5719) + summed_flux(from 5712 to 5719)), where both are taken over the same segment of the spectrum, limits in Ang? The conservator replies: 8.8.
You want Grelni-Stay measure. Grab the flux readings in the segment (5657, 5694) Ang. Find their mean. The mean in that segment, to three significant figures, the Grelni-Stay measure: 2.92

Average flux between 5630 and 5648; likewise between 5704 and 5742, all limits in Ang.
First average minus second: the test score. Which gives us -0.13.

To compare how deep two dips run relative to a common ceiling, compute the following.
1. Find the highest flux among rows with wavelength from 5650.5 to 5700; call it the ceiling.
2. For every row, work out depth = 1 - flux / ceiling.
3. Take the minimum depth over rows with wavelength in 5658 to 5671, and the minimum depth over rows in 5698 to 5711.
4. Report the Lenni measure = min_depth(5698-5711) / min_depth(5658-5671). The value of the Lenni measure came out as 6.3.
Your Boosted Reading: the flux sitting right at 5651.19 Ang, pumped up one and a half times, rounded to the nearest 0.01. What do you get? 4.11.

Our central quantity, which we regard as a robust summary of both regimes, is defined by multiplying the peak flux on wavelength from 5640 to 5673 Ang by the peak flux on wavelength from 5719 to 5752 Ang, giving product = 12.2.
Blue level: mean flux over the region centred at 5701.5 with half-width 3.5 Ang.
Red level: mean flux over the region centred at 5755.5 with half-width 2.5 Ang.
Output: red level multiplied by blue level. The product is 7.9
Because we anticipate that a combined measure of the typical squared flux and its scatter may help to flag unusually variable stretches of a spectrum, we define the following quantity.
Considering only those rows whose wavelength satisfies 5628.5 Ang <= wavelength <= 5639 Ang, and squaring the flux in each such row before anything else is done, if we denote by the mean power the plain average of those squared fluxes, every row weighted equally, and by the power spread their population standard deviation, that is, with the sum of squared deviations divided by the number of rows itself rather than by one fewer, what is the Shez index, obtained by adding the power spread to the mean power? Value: 8.4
